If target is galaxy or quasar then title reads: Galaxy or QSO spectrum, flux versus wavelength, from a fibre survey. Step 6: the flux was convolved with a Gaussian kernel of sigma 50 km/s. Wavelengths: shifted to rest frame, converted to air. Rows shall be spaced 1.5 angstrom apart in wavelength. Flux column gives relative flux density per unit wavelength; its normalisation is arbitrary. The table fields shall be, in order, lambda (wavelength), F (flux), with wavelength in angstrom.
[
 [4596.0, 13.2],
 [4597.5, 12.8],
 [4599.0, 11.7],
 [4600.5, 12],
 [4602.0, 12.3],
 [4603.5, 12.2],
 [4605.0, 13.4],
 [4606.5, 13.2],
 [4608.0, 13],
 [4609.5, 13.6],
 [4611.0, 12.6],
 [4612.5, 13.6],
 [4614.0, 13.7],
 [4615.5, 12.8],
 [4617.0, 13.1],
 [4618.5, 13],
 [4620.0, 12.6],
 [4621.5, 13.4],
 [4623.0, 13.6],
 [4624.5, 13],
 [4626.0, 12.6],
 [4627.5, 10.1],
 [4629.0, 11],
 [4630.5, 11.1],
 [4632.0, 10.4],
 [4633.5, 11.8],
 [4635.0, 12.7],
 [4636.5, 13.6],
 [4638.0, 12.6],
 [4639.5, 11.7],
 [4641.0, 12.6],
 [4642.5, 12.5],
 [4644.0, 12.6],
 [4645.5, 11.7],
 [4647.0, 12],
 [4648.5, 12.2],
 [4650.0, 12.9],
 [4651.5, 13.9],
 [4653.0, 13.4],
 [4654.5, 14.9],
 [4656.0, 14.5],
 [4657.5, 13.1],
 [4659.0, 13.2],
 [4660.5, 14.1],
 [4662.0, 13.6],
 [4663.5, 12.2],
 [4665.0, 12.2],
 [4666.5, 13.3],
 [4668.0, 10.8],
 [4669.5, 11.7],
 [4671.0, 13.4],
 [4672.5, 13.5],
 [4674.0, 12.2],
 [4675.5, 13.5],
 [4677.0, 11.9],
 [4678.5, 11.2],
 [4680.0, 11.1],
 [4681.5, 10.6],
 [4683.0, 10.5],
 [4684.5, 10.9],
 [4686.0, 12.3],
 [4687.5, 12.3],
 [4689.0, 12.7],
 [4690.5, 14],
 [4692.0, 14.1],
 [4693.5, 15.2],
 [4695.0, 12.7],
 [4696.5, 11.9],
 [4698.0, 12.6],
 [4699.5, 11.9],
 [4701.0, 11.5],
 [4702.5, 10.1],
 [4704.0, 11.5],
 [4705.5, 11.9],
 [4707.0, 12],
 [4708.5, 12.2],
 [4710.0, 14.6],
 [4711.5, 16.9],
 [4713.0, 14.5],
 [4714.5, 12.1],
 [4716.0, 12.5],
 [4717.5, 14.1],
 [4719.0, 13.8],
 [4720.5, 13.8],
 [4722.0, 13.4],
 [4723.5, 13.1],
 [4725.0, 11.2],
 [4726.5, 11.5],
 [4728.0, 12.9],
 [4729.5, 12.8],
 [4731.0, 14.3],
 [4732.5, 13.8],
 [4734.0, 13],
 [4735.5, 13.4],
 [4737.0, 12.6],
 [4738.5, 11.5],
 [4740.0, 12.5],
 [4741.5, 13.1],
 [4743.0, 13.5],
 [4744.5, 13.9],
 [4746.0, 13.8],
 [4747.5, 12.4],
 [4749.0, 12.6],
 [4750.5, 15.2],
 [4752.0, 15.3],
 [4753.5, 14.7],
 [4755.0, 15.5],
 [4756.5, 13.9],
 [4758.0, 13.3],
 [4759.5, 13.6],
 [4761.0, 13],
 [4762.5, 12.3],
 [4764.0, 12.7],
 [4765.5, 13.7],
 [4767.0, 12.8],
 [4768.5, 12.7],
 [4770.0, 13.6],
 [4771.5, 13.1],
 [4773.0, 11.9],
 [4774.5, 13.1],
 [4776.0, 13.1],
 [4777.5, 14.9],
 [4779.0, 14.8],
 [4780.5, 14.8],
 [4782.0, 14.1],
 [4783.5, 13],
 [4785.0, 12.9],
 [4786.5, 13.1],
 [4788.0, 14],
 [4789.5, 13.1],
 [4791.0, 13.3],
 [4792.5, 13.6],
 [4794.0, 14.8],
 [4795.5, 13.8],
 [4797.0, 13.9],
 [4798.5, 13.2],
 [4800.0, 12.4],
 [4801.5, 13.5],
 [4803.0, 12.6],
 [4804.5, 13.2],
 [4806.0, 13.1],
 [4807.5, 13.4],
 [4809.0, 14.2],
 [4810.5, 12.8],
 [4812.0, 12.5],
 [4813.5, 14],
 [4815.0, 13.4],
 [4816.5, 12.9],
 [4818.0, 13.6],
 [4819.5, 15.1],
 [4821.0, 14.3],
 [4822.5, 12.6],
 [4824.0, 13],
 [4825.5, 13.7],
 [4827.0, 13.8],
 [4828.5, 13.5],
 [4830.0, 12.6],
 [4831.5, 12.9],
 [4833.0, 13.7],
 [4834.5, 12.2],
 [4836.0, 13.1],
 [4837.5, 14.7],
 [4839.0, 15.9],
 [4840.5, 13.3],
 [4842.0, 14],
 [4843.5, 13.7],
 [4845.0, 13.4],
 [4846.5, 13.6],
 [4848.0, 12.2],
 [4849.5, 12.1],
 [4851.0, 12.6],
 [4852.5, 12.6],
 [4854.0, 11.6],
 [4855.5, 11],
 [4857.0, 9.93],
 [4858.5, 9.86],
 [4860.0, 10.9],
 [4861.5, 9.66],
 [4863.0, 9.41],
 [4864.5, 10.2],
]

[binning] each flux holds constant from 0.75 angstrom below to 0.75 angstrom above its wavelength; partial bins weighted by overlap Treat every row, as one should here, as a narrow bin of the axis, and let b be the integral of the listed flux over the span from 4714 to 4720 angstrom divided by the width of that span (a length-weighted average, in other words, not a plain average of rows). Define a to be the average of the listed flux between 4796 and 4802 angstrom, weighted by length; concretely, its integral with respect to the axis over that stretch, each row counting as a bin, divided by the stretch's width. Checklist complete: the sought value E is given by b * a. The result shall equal 175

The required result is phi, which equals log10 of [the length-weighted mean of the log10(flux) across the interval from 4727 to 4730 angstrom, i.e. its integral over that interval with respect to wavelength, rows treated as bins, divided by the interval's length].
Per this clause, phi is 0.043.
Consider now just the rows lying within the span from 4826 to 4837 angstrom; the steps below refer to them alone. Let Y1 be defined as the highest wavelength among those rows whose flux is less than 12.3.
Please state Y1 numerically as 4834.5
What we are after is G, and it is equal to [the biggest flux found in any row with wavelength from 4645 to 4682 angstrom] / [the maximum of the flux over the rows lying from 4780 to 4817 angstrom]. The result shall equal 1.01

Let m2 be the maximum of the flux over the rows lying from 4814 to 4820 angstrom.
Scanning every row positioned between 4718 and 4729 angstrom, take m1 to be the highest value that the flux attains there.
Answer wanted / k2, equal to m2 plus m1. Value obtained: 28.9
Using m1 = 13.8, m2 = 15.1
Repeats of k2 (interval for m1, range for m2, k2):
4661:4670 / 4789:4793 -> 27.2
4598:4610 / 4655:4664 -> 28.1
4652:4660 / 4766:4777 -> 28.5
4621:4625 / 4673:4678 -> 27.1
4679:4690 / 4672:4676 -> 26.2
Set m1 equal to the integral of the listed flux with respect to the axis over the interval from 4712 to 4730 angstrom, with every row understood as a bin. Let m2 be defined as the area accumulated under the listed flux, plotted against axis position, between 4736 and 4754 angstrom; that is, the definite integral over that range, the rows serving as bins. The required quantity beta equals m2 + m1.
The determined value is 476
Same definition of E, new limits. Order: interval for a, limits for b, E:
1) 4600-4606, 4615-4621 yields 162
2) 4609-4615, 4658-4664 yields 178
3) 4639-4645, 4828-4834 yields 162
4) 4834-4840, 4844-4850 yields 181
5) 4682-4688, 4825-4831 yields 153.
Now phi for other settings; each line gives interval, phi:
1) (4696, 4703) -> 0.027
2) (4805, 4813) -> 0.050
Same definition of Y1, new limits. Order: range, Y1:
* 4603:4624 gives 4603.5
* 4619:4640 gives 4639.5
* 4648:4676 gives 4674.0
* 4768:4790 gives 4773.0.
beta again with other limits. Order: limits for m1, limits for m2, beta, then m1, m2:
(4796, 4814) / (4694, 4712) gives 462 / 238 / 224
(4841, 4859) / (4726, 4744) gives 454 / 221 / 233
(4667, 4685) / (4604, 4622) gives 449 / 213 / 237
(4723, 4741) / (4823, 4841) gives 472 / 229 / 243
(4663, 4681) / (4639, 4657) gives 453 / 220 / 233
